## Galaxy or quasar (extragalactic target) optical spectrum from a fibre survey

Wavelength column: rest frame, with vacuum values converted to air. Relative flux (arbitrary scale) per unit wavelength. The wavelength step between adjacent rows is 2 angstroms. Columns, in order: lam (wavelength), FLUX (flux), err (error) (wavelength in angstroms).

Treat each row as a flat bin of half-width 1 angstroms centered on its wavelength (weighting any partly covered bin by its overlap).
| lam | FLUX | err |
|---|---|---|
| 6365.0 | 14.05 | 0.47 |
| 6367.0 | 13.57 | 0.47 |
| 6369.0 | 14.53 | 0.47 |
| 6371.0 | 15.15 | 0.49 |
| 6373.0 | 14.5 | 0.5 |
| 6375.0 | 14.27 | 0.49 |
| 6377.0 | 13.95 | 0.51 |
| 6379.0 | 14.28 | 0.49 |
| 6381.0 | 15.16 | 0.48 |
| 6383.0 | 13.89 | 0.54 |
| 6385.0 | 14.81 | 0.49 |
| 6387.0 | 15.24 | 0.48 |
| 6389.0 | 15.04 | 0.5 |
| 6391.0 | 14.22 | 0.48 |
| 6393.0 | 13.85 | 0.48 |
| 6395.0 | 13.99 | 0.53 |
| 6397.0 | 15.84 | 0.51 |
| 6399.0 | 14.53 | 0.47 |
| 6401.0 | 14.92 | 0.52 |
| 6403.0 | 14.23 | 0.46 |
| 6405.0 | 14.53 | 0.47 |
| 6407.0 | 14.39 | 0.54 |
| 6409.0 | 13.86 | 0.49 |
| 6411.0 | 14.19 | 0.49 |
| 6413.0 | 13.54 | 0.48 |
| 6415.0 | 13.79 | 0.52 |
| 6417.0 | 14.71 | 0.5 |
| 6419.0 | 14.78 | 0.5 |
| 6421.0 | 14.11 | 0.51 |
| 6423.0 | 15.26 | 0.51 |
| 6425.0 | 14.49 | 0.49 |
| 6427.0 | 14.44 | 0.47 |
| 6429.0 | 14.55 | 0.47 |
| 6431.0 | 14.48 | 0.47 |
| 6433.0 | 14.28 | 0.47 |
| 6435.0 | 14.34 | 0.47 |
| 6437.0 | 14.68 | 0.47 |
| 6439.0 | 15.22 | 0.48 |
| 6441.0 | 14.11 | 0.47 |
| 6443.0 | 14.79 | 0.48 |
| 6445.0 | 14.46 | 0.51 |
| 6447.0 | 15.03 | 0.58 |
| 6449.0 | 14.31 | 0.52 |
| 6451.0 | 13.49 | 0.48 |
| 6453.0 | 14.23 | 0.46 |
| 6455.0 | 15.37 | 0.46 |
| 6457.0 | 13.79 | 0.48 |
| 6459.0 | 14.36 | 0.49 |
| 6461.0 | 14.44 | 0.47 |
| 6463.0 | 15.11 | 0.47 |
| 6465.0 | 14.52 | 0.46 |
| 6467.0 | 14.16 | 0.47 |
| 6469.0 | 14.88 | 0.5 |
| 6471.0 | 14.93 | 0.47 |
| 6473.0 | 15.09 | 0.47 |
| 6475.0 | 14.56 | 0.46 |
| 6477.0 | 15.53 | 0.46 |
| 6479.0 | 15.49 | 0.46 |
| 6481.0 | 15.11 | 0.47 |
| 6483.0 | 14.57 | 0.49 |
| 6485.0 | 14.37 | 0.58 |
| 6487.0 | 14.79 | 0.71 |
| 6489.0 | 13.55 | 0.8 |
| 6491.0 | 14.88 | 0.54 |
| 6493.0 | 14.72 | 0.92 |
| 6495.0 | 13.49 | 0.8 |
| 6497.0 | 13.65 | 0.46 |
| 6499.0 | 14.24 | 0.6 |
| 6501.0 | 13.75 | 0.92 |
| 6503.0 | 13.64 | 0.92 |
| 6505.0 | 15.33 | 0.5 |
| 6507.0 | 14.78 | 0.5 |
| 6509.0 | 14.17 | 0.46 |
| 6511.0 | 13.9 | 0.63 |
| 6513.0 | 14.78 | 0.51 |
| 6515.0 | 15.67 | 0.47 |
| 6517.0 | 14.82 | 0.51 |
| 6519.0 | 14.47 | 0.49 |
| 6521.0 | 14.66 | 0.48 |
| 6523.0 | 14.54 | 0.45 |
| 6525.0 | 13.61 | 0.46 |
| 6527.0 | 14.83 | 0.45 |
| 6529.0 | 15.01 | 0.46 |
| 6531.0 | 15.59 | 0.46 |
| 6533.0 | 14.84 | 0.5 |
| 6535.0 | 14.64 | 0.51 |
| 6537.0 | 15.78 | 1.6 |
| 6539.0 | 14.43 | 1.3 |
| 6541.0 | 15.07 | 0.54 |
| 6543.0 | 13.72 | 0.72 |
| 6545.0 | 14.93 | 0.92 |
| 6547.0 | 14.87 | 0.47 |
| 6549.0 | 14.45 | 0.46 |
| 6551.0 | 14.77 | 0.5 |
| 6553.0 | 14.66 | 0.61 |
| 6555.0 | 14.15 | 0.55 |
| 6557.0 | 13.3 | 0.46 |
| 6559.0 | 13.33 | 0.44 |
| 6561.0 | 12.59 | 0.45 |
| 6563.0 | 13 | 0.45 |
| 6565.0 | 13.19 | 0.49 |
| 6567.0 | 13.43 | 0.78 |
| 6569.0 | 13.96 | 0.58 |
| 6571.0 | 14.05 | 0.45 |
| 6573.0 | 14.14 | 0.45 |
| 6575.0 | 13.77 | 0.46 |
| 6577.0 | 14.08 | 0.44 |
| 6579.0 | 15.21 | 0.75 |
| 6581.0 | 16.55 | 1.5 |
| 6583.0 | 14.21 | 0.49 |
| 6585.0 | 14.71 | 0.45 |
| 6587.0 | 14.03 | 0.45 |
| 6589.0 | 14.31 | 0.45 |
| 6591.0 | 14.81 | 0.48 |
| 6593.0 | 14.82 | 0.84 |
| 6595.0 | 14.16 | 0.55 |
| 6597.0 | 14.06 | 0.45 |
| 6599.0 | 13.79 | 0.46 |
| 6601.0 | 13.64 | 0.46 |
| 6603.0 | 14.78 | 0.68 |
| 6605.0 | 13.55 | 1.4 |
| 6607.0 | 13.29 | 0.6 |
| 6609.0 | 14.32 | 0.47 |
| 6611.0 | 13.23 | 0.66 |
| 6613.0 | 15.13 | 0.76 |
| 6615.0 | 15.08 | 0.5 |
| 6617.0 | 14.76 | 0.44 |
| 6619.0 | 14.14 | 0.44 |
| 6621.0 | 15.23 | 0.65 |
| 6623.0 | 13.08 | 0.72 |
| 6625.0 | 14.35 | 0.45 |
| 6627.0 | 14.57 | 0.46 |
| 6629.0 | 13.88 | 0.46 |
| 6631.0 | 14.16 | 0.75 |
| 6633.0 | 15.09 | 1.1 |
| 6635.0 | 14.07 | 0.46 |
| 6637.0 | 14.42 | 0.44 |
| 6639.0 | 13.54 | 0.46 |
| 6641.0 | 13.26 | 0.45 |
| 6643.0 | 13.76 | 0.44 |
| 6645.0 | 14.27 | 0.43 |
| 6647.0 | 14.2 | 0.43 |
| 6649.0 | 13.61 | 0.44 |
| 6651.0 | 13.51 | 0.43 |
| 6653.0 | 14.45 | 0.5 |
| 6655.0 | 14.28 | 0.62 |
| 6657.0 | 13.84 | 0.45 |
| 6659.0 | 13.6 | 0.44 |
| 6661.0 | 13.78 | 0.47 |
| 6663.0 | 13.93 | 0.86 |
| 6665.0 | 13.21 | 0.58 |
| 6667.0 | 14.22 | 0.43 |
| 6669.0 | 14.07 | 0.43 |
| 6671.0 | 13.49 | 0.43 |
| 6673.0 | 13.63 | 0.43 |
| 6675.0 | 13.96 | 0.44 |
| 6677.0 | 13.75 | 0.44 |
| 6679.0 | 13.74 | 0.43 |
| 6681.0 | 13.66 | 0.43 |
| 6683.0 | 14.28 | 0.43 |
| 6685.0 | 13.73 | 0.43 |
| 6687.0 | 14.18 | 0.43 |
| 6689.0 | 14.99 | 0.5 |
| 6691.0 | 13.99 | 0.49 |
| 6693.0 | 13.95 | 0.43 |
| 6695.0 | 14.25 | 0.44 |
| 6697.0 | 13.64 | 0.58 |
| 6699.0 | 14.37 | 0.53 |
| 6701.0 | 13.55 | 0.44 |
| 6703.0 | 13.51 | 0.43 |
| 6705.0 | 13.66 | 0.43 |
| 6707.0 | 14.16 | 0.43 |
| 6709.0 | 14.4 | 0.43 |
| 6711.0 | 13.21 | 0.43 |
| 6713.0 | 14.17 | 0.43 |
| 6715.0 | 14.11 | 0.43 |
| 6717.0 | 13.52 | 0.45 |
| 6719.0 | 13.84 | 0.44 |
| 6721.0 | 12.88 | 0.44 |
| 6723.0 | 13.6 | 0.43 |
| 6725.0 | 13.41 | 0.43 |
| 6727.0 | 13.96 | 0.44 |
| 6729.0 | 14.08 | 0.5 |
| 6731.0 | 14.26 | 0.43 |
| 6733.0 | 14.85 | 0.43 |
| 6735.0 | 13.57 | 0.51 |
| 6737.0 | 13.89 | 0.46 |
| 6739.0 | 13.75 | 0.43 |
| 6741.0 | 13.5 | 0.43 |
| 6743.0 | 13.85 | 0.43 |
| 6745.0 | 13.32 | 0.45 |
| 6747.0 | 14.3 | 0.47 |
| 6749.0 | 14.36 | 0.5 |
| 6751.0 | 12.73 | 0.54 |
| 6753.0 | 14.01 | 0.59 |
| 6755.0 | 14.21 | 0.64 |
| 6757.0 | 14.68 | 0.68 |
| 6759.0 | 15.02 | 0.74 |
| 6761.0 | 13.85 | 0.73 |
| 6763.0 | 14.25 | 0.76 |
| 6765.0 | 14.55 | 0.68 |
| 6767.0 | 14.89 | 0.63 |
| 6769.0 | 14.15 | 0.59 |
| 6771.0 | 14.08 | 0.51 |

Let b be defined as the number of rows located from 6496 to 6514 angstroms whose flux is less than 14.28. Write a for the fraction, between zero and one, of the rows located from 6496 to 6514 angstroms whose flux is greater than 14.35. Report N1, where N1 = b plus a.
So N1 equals 6.3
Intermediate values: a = 0.33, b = 6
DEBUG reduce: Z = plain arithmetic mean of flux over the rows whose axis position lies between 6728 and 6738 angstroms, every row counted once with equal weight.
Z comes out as 14.1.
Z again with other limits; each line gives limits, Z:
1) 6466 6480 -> 14.9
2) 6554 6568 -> 13.3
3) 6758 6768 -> 14.5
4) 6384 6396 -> 14.5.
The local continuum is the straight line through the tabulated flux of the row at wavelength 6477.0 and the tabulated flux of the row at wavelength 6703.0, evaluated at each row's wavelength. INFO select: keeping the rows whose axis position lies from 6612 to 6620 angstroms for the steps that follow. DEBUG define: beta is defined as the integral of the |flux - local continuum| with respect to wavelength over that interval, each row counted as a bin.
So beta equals 4.4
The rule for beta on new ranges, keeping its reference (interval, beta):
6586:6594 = 2.7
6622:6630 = 3.9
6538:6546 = 3.8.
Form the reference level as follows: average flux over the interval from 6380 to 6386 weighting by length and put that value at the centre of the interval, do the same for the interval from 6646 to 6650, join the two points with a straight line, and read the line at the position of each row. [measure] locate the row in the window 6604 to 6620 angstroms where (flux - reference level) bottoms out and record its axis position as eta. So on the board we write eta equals 6611.0 angstroms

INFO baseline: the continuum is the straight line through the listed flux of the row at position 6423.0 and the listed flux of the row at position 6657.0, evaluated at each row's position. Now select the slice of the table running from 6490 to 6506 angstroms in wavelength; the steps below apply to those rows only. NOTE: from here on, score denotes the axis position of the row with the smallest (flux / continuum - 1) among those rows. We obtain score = 6495.0 angstroms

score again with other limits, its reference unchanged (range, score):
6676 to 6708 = 6703.0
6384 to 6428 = 6413.0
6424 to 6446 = 6441.0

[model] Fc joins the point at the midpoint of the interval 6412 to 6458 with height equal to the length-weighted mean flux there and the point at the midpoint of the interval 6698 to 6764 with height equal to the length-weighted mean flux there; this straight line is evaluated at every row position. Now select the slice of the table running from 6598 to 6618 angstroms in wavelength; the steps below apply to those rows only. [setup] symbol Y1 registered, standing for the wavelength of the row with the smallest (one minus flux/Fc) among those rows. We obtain 6613.0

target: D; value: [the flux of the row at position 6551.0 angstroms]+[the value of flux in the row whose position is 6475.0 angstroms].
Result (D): 29.3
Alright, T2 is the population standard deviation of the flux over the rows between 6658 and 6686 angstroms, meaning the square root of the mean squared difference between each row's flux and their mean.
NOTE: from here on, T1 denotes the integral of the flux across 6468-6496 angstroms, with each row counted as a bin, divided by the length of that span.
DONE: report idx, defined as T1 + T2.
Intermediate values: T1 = 14.7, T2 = 0.276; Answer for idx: 15.0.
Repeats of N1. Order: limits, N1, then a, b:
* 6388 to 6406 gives 4.6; 0.56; 4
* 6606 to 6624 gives 4.4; 0.44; 4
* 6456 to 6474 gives 2.8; 0.78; 2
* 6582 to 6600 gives 5.3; 0.33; 5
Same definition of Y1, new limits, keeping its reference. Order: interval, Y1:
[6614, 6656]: 6621.0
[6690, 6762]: 6759.0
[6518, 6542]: 6537.0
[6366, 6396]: 6387.0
